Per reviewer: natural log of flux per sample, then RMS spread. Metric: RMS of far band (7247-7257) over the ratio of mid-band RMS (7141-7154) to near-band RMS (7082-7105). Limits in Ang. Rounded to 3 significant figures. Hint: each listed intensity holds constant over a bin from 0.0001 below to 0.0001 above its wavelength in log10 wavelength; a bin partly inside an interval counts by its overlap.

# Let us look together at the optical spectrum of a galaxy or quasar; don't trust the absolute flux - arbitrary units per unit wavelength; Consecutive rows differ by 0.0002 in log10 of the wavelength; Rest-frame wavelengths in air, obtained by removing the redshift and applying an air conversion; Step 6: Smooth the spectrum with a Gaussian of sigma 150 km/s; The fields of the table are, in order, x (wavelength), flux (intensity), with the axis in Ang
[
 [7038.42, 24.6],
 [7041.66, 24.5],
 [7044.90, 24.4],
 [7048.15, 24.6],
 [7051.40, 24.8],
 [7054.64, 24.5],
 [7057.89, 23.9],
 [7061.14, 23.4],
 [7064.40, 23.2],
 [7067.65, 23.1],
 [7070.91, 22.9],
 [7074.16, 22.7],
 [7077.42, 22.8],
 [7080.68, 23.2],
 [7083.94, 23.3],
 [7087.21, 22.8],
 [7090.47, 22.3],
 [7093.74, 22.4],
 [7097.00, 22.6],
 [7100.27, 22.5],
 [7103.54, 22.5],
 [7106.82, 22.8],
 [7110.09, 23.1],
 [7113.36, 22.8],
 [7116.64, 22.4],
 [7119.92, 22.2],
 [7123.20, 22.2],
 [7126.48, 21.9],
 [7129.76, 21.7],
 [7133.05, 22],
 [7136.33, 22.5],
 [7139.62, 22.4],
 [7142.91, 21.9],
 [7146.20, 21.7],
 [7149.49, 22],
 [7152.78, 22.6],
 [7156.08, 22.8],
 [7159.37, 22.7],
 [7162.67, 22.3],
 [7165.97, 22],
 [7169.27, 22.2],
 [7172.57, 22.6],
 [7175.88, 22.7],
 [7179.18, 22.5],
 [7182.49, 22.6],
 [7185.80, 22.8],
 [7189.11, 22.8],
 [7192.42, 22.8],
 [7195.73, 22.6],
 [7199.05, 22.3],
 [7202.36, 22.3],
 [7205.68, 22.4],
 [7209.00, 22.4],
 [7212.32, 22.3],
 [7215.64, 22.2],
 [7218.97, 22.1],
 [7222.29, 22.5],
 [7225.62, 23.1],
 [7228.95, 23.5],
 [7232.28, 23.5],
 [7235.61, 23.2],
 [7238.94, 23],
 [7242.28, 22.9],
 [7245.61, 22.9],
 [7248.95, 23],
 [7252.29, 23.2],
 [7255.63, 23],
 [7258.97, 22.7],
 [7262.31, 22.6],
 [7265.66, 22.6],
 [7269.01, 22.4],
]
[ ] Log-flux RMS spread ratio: 3.16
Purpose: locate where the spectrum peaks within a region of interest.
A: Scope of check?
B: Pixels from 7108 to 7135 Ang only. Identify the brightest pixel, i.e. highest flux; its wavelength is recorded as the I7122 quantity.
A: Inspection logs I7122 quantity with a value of 7110.09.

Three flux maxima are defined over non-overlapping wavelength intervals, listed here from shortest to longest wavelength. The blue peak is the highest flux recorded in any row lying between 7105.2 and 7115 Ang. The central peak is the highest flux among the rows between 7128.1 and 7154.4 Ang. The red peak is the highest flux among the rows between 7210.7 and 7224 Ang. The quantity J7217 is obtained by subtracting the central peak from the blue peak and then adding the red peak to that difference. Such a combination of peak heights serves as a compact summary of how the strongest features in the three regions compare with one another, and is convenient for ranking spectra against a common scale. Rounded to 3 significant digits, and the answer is 23.0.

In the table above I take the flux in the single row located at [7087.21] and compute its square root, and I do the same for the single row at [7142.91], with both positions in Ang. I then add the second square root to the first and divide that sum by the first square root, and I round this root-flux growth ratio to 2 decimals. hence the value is 1.98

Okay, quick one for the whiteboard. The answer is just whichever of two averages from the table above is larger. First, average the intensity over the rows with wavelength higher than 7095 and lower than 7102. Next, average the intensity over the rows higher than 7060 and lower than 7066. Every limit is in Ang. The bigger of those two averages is 23.3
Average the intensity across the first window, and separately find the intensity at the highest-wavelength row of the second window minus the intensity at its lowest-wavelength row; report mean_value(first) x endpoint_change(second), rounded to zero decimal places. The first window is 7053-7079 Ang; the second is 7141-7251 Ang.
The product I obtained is 26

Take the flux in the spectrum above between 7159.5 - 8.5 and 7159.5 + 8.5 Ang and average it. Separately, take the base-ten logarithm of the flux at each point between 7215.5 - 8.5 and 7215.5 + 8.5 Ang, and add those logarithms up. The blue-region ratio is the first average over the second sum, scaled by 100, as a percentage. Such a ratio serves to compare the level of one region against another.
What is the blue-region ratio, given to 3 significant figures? 333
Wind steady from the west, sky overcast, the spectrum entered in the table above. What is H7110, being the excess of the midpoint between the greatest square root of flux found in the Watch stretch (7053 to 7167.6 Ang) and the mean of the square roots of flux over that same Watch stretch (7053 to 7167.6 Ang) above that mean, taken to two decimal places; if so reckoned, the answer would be 0.10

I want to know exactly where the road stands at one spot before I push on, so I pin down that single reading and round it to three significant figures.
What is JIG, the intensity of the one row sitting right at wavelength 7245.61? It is 22.9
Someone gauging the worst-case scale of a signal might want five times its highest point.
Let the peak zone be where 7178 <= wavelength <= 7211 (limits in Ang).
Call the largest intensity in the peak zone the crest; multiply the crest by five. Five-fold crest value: 114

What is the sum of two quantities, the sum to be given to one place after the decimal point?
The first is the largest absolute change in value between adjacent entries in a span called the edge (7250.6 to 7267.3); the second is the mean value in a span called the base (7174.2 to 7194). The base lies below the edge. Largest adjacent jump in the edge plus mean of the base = 23.0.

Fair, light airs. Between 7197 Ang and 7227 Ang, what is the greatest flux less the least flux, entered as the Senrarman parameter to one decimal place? 1.0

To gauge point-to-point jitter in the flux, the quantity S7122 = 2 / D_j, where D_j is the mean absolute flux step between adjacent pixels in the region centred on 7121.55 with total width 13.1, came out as 12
